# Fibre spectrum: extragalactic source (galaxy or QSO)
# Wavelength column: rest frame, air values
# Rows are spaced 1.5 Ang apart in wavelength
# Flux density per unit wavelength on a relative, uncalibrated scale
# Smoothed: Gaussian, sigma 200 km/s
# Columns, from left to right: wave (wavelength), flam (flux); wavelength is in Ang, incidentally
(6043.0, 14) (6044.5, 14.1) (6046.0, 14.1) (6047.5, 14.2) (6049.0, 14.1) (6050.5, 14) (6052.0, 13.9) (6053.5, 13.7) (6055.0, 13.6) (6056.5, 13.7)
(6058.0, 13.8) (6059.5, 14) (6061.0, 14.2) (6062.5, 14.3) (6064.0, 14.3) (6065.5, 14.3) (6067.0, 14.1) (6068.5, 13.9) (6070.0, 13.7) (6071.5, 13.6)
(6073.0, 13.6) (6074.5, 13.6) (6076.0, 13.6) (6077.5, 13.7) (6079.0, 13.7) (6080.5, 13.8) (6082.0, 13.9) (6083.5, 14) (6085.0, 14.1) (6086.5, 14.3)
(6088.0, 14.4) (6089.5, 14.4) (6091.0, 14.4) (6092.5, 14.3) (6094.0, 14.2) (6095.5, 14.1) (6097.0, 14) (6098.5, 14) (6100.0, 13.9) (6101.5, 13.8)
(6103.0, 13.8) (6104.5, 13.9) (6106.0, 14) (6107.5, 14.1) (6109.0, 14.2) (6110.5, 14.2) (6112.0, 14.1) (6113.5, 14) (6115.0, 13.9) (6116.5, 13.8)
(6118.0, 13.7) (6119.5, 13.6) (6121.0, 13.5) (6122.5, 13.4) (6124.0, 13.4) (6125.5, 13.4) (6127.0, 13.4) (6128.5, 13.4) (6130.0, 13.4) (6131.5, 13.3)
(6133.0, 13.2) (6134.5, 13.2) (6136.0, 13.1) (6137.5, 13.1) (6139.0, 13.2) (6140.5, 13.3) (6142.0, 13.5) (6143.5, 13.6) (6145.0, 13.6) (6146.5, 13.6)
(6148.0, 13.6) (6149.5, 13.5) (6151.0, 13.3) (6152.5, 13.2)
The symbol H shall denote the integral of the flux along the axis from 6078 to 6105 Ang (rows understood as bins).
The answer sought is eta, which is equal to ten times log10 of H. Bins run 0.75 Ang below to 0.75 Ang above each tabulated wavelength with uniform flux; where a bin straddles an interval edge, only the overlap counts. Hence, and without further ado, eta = 25.8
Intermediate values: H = 379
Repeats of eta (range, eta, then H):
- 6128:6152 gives 25.1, 321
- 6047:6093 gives 28.1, 643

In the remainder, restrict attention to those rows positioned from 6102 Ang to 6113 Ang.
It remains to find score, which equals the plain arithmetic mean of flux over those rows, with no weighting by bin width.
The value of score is 14.0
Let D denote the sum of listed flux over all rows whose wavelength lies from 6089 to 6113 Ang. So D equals 225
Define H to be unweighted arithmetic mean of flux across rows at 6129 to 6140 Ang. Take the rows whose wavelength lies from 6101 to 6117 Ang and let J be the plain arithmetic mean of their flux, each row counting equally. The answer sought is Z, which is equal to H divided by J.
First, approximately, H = 13.2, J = 14.0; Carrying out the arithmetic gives 0.95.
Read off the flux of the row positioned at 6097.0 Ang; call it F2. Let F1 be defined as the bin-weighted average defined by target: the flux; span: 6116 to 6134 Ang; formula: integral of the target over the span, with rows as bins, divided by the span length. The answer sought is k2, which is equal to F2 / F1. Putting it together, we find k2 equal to 1.04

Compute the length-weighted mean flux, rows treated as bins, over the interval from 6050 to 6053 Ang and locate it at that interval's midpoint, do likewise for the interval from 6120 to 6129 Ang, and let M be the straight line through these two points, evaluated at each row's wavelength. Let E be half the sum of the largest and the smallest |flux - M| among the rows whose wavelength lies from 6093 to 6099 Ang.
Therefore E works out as 0.5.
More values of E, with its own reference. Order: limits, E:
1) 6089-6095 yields 0.7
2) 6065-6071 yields 0.3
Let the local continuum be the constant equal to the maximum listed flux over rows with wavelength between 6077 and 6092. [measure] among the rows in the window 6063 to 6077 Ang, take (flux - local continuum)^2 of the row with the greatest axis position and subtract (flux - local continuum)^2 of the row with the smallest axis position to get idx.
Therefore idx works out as 0.6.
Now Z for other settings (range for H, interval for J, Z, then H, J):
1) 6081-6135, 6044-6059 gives 1.00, 13.9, 13.9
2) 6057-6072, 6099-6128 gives 1.02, 14.0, 13.8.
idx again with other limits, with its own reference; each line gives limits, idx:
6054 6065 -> -0.6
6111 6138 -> 1.6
